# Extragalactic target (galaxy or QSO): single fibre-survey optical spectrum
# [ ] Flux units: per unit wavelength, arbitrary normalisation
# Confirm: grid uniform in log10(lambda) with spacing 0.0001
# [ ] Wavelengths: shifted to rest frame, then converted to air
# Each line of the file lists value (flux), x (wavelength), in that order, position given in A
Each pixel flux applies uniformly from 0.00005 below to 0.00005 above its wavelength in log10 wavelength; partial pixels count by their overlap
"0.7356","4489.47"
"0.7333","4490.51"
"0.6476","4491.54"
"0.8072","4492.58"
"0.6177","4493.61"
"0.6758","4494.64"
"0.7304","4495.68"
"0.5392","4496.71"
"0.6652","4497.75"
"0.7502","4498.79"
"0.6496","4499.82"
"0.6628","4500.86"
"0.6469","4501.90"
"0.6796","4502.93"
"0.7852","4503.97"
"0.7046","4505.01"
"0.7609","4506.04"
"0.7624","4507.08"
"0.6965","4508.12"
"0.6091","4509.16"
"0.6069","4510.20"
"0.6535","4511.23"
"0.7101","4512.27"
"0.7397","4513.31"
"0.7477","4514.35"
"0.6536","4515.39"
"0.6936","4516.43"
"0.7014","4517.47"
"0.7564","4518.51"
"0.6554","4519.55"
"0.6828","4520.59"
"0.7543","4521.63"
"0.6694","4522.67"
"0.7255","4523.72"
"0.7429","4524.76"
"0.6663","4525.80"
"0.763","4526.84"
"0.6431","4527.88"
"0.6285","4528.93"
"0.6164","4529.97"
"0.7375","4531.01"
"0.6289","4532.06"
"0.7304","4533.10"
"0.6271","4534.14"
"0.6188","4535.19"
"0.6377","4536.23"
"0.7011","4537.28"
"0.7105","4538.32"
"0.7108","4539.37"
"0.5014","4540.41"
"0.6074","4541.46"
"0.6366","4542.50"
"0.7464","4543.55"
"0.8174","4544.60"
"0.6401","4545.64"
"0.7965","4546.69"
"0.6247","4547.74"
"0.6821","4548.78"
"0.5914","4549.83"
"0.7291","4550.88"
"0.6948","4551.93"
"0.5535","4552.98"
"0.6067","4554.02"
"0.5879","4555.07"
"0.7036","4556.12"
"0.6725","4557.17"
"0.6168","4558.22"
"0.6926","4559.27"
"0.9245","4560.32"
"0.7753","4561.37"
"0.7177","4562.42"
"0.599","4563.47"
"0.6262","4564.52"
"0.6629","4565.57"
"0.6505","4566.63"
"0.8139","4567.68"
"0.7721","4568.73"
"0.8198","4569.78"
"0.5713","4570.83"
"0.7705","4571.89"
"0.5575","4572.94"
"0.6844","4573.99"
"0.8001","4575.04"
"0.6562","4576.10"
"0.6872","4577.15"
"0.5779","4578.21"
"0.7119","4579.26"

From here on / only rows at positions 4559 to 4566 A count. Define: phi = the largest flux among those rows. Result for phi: 0.9245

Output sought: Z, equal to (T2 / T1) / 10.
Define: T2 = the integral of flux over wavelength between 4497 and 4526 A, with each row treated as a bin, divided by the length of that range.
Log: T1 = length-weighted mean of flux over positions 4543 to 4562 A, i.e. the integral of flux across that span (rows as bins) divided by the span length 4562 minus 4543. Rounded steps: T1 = 0.692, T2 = 0.697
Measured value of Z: 0.101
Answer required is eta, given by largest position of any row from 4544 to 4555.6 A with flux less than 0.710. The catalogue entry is 4555.07 A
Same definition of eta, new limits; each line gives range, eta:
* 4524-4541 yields 4540.41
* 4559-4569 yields 4566.63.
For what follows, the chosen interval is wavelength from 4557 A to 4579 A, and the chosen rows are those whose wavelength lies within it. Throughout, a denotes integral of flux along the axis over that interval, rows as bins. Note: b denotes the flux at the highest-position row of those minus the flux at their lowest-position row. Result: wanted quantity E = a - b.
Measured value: 15.5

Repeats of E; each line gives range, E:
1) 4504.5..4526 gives 15.1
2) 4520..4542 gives 14.8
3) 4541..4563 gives 15.0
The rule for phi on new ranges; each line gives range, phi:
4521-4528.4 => 0.763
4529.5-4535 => 0.7375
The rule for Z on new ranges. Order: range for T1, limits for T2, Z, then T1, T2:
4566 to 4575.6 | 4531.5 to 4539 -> 0.093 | 0.714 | 0.666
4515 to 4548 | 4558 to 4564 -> 0.106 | 0.683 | 0.726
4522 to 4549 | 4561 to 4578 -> 0.102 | 0.678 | 0.695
